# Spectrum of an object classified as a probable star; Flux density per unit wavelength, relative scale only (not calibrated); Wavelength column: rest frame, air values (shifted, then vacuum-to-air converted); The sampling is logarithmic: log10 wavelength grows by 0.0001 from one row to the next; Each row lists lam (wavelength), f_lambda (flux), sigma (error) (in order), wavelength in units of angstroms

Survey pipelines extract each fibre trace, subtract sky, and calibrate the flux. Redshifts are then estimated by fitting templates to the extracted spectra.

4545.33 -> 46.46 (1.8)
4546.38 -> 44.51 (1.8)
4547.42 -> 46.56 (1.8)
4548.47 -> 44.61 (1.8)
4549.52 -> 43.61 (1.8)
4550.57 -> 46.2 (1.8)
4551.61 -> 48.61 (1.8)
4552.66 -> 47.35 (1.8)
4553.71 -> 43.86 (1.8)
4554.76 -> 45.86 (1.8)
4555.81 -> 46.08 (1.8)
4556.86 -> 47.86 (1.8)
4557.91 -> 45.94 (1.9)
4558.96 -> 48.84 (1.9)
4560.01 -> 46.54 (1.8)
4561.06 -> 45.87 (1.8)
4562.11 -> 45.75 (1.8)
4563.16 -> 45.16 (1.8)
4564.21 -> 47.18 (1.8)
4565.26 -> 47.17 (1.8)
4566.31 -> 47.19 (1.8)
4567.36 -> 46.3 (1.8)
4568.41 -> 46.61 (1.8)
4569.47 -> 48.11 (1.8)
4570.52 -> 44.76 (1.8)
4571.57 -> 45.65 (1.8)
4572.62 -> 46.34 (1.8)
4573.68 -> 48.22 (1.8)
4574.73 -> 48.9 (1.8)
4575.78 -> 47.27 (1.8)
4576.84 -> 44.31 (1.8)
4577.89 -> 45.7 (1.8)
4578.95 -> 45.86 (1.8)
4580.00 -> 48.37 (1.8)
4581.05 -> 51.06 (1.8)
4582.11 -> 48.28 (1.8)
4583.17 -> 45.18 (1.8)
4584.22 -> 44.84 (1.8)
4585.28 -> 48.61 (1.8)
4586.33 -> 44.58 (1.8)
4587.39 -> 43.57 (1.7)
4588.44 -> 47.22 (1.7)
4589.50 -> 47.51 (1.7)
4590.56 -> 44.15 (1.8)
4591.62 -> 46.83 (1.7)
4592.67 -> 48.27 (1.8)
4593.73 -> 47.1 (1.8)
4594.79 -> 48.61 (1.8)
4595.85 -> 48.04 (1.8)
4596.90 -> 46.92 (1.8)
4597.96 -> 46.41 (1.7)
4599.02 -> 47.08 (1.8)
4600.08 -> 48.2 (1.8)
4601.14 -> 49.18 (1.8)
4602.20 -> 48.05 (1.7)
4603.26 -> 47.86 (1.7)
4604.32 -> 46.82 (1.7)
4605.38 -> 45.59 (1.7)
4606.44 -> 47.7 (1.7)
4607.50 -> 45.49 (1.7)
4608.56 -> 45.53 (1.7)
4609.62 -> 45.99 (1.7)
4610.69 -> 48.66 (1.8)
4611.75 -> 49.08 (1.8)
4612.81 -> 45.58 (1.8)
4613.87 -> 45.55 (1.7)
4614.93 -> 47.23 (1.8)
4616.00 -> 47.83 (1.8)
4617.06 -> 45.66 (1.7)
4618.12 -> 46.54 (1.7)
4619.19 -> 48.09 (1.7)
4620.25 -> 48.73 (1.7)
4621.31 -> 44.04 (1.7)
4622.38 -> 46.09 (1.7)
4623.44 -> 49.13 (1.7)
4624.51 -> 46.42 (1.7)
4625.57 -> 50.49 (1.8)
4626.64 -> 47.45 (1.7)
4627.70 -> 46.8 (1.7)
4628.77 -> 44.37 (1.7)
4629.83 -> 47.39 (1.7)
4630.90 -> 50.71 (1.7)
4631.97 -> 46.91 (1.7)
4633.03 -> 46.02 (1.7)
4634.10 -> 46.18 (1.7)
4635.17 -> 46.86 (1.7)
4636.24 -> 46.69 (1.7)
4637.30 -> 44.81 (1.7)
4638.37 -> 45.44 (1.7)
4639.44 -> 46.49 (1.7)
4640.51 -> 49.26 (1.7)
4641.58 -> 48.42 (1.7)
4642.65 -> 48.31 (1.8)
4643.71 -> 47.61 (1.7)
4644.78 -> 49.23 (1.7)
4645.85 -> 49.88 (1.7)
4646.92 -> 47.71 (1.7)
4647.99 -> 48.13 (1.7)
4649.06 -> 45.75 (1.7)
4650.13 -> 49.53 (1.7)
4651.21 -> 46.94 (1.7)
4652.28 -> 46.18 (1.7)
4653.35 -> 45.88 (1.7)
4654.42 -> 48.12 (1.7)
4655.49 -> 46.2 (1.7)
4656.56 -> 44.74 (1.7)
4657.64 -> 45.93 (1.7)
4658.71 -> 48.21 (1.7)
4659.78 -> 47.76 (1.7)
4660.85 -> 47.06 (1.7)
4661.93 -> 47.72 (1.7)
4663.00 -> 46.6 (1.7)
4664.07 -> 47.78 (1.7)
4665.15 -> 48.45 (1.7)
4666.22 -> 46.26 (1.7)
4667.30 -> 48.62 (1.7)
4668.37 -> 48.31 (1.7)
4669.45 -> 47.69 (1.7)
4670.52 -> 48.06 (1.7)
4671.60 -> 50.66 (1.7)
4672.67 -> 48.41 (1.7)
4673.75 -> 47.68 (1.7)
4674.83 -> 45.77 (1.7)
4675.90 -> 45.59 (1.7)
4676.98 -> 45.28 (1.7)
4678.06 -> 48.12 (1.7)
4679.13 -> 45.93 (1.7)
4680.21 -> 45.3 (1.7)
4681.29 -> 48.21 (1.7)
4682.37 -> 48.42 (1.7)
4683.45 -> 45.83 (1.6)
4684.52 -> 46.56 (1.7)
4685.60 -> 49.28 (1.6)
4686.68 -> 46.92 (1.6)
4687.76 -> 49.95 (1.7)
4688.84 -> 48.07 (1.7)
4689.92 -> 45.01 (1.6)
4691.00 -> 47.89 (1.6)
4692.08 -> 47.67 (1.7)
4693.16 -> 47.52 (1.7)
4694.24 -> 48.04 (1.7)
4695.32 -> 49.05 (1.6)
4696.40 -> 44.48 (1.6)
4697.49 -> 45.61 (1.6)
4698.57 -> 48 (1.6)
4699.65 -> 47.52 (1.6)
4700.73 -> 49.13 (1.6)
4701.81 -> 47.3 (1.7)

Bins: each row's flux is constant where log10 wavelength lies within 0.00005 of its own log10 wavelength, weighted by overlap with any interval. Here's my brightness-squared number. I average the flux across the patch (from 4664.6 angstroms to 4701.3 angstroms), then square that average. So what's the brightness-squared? 2251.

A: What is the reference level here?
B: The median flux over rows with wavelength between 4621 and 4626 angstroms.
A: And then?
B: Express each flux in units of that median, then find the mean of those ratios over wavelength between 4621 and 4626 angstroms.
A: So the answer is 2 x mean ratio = 2.04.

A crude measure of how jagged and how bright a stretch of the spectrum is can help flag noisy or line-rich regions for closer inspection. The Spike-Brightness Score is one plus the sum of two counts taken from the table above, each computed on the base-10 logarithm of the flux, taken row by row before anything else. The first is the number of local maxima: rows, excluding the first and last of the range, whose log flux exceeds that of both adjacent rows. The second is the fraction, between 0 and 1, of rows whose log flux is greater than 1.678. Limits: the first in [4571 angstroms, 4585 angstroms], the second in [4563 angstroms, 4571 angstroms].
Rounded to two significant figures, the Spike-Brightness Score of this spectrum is 3.1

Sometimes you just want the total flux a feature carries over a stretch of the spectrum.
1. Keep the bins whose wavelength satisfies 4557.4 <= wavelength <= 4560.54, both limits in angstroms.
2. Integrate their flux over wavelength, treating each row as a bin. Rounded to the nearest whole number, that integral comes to 148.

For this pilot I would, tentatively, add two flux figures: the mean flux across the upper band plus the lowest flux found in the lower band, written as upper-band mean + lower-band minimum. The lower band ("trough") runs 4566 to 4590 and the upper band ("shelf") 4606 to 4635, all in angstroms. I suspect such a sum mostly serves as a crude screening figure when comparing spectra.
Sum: 90.6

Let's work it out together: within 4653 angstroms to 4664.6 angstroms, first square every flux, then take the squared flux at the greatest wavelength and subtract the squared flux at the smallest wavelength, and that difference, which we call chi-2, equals 178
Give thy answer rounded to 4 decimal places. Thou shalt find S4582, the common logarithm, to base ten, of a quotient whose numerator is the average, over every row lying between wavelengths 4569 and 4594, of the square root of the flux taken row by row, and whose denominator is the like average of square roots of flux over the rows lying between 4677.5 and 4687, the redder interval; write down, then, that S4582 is -0.0023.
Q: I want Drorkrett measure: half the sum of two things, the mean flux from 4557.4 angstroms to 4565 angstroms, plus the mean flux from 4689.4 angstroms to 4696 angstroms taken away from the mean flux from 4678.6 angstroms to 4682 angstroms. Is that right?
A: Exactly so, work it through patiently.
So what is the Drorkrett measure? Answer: 22.7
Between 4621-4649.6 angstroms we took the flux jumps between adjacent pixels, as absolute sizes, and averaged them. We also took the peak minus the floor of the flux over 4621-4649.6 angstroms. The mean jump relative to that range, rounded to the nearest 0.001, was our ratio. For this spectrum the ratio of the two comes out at 0.261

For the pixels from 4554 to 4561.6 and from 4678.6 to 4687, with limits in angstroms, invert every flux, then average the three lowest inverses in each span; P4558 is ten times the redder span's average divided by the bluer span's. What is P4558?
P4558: 9.8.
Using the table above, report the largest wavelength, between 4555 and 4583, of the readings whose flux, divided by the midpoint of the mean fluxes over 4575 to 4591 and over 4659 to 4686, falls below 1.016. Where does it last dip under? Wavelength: 4578.95 angstroms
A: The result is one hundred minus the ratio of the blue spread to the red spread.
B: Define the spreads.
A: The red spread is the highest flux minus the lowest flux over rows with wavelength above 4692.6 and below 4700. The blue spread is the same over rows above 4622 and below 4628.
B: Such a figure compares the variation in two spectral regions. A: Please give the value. 99.0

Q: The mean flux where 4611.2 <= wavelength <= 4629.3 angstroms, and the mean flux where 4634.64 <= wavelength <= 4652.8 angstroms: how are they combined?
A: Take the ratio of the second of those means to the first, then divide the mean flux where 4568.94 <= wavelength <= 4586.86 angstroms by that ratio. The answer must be 46.4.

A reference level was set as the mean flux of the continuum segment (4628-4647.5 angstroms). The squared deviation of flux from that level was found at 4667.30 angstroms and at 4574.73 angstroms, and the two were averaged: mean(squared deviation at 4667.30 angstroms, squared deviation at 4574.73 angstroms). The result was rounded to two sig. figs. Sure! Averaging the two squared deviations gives 2.0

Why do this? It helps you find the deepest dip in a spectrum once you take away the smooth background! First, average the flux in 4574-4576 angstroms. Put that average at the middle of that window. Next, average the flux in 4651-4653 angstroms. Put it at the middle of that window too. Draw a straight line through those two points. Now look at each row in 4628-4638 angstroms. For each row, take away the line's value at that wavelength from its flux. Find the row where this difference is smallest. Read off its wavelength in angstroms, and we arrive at 4628.77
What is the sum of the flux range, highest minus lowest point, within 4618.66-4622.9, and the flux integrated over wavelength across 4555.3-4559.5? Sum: 203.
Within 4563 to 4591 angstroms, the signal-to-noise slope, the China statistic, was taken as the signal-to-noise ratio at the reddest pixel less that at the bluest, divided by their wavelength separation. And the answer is -0.020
